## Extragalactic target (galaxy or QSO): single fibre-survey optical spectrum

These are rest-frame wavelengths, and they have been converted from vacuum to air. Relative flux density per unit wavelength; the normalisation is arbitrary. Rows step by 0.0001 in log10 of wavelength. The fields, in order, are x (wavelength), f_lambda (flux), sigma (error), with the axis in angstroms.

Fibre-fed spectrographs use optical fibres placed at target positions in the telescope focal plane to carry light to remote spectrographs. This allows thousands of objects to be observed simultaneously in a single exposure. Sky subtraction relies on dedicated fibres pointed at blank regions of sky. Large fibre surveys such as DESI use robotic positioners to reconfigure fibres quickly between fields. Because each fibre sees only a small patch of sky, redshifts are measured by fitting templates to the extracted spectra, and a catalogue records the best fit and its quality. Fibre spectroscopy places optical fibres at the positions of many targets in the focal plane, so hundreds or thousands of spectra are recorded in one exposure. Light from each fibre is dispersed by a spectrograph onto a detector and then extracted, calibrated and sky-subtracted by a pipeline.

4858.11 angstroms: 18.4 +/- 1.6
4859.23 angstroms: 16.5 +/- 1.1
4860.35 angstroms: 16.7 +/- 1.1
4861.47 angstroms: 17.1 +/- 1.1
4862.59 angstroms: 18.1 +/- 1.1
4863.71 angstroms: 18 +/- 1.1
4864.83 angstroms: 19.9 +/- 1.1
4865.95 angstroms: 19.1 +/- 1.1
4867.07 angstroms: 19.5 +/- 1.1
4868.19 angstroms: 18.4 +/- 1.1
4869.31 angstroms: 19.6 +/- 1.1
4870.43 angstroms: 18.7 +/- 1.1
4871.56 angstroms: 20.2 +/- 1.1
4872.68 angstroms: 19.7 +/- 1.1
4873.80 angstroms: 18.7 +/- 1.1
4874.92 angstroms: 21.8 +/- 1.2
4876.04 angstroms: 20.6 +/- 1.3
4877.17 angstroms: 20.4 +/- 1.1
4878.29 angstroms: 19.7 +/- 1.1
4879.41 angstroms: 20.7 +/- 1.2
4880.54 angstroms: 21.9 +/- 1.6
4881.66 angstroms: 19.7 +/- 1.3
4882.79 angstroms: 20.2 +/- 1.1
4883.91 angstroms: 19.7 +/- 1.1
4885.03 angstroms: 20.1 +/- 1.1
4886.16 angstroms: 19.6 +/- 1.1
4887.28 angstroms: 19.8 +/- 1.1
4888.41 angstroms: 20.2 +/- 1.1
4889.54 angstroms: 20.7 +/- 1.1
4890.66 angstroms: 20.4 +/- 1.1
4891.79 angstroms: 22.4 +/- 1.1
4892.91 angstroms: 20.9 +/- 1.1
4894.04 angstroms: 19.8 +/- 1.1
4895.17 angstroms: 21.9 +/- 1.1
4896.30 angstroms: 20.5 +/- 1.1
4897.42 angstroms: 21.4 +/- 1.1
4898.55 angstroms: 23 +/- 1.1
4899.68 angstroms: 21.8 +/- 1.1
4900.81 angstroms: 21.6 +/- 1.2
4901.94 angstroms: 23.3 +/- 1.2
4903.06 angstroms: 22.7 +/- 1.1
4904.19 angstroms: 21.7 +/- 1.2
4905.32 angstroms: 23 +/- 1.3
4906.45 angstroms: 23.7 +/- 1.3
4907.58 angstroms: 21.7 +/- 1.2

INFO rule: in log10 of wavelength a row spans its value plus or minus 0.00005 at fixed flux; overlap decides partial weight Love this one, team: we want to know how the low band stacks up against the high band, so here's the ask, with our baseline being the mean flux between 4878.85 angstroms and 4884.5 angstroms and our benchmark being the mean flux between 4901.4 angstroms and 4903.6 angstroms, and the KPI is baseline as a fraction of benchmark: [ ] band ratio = 0.89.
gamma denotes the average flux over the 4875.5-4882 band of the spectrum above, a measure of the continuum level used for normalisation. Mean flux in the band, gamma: 20.5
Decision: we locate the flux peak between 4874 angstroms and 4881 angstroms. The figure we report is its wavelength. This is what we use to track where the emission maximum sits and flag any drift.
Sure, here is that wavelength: 4880.54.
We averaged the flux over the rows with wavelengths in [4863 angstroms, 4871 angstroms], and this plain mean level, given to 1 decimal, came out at 19.0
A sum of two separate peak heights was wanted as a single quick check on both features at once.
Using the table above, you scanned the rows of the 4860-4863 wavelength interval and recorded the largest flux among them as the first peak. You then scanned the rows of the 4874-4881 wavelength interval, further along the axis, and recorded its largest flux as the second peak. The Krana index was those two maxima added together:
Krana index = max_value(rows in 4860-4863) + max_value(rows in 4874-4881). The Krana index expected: 40.0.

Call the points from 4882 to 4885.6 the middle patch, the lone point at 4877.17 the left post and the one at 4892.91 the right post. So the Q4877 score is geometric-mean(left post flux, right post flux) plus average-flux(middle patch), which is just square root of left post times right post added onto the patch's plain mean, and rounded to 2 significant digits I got 41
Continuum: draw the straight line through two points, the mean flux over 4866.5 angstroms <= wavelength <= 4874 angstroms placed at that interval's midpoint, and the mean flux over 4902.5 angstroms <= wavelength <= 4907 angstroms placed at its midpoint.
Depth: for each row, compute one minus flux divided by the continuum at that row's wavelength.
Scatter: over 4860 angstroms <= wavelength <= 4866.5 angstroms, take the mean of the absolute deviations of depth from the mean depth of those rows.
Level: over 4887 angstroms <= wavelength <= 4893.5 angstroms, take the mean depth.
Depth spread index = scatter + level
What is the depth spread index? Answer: 0.066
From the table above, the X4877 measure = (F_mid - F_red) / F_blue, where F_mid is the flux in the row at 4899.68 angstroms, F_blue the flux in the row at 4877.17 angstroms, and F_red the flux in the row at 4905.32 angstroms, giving -0.06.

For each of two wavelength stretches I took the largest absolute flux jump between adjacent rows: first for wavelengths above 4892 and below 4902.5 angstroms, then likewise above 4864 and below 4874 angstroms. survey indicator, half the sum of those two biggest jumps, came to 1.80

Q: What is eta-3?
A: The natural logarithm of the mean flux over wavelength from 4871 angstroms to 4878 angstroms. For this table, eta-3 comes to 3.01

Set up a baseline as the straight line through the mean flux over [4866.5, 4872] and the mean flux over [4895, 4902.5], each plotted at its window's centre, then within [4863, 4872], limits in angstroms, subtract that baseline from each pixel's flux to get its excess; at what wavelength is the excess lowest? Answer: 4868.19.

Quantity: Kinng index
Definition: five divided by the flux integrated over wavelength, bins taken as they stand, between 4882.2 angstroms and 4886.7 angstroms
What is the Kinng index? 0.0559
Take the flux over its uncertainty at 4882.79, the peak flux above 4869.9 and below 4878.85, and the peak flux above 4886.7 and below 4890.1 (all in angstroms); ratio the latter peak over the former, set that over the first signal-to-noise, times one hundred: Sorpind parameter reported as 5.2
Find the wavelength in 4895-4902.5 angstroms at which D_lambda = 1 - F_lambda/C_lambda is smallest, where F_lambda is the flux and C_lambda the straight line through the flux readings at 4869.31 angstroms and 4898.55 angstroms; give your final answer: 4898.55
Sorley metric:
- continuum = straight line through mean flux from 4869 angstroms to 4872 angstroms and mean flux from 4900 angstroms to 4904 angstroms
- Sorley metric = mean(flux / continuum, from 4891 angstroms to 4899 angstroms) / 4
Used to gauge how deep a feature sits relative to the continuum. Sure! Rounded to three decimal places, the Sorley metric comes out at 0.245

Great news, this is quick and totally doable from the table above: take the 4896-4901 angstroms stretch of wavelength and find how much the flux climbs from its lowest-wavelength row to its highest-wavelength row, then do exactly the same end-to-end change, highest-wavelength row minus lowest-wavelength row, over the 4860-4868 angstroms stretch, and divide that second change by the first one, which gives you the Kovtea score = 2.5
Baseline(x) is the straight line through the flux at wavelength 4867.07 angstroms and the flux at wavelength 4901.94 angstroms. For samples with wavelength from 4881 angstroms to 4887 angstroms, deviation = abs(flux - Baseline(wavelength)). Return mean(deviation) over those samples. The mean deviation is 1.5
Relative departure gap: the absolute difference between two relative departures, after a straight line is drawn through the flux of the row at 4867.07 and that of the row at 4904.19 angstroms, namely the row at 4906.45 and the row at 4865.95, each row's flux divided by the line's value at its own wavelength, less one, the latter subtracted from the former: 0.10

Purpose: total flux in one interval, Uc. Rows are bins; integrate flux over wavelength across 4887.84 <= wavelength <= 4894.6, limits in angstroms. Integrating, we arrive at 140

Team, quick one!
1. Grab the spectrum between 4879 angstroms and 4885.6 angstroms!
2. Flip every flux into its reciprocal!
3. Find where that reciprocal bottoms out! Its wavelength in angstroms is 4880.54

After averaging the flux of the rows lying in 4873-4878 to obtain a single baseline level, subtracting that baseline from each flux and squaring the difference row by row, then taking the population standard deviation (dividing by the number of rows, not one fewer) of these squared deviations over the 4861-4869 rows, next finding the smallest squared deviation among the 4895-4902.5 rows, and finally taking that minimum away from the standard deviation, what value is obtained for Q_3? 3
